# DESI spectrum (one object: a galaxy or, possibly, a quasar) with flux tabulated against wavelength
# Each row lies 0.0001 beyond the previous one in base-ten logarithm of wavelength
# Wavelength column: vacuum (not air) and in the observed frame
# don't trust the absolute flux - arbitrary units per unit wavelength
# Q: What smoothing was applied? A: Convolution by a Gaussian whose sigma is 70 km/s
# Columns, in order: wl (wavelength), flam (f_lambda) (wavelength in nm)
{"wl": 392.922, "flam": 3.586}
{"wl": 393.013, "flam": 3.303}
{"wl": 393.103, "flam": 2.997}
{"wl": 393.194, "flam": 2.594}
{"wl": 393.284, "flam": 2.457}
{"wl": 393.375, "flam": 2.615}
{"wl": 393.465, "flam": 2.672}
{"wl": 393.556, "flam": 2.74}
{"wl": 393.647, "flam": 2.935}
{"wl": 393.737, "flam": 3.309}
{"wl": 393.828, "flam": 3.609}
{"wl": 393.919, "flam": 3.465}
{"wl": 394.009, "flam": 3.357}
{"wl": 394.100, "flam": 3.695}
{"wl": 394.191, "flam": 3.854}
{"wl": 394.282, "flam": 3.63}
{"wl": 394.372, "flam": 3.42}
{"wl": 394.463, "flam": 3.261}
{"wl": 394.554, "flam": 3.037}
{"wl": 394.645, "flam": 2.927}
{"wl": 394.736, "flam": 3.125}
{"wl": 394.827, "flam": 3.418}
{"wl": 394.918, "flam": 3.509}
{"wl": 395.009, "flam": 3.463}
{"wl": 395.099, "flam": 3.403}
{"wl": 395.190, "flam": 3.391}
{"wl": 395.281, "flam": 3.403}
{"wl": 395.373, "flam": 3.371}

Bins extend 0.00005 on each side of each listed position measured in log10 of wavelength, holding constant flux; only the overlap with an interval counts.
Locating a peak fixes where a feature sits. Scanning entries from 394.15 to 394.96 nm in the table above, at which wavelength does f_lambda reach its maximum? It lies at 394.191 nm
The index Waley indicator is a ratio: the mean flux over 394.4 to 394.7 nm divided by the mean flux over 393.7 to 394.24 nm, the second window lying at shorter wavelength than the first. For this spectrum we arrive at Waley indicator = 0.87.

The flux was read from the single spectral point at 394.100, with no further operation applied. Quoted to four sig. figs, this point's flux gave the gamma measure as 3.695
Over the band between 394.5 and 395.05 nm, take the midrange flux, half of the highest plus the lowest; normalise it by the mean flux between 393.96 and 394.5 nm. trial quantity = 0.91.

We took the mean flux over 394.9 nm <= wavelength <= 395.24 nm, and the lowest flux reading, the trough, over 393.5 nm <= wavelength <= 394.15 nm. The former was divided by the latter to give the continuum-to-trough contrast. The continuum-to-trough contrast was 1.26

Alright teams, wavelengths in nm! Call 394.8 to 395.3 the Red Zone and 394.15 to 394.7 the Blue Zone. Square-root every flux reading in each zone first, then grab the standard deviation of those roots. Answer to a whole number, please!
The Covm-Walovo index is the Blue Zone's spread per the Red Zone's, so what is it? 8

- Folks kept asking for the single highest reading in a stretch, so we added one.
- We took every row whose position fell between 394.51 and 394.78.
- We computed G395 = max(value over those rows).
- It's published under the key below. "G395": 3.125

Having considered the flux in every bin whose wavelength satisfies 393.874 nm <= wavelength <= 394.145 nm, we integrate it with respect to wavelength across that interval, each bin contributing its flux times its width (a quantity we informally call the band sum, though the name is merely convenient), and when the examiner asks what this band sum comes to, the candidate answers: 0.95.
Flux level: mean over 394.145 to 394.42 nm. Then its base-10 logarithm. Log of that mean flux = 0.56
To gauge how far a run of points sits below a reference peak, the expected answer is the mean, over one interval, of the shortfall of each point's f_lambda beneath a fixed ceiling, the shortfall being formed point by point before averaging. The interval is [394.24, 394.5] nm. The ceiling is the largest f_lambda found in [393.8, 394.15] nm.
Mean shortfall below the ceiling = 0.26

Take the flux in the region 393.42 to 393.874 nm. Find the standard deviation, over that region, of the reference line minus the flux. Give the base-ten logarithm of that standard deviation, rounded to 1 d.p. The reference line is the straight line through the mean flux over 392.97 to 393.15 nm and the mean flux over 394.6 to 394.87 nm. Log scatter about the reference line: -0.4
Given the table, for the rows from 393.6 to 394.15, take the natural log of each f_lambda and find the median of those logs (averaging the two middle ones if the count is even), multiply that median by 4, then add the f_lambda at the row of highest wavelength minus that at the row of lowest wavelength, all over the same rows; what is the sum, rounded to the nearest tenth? 5.7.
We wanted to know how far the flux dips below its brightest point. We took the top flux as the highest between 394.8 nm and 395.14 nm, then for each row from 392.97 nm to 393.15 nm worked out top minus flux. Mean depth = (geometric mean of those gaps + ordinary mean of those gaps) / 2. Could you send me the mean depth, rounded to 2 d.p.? 0.34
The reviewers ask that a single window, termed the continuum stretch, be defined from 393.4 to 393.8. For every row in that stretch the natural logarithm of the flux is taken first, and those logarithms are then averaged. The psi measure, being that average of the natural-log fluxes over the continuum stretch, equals 1.07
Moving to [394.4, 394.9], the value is 1.15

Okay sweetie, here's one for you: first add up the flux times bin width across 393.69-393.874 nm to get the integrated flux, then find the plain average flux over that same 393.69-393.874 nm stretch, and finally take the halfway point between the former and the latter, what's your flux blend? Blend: 2.0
